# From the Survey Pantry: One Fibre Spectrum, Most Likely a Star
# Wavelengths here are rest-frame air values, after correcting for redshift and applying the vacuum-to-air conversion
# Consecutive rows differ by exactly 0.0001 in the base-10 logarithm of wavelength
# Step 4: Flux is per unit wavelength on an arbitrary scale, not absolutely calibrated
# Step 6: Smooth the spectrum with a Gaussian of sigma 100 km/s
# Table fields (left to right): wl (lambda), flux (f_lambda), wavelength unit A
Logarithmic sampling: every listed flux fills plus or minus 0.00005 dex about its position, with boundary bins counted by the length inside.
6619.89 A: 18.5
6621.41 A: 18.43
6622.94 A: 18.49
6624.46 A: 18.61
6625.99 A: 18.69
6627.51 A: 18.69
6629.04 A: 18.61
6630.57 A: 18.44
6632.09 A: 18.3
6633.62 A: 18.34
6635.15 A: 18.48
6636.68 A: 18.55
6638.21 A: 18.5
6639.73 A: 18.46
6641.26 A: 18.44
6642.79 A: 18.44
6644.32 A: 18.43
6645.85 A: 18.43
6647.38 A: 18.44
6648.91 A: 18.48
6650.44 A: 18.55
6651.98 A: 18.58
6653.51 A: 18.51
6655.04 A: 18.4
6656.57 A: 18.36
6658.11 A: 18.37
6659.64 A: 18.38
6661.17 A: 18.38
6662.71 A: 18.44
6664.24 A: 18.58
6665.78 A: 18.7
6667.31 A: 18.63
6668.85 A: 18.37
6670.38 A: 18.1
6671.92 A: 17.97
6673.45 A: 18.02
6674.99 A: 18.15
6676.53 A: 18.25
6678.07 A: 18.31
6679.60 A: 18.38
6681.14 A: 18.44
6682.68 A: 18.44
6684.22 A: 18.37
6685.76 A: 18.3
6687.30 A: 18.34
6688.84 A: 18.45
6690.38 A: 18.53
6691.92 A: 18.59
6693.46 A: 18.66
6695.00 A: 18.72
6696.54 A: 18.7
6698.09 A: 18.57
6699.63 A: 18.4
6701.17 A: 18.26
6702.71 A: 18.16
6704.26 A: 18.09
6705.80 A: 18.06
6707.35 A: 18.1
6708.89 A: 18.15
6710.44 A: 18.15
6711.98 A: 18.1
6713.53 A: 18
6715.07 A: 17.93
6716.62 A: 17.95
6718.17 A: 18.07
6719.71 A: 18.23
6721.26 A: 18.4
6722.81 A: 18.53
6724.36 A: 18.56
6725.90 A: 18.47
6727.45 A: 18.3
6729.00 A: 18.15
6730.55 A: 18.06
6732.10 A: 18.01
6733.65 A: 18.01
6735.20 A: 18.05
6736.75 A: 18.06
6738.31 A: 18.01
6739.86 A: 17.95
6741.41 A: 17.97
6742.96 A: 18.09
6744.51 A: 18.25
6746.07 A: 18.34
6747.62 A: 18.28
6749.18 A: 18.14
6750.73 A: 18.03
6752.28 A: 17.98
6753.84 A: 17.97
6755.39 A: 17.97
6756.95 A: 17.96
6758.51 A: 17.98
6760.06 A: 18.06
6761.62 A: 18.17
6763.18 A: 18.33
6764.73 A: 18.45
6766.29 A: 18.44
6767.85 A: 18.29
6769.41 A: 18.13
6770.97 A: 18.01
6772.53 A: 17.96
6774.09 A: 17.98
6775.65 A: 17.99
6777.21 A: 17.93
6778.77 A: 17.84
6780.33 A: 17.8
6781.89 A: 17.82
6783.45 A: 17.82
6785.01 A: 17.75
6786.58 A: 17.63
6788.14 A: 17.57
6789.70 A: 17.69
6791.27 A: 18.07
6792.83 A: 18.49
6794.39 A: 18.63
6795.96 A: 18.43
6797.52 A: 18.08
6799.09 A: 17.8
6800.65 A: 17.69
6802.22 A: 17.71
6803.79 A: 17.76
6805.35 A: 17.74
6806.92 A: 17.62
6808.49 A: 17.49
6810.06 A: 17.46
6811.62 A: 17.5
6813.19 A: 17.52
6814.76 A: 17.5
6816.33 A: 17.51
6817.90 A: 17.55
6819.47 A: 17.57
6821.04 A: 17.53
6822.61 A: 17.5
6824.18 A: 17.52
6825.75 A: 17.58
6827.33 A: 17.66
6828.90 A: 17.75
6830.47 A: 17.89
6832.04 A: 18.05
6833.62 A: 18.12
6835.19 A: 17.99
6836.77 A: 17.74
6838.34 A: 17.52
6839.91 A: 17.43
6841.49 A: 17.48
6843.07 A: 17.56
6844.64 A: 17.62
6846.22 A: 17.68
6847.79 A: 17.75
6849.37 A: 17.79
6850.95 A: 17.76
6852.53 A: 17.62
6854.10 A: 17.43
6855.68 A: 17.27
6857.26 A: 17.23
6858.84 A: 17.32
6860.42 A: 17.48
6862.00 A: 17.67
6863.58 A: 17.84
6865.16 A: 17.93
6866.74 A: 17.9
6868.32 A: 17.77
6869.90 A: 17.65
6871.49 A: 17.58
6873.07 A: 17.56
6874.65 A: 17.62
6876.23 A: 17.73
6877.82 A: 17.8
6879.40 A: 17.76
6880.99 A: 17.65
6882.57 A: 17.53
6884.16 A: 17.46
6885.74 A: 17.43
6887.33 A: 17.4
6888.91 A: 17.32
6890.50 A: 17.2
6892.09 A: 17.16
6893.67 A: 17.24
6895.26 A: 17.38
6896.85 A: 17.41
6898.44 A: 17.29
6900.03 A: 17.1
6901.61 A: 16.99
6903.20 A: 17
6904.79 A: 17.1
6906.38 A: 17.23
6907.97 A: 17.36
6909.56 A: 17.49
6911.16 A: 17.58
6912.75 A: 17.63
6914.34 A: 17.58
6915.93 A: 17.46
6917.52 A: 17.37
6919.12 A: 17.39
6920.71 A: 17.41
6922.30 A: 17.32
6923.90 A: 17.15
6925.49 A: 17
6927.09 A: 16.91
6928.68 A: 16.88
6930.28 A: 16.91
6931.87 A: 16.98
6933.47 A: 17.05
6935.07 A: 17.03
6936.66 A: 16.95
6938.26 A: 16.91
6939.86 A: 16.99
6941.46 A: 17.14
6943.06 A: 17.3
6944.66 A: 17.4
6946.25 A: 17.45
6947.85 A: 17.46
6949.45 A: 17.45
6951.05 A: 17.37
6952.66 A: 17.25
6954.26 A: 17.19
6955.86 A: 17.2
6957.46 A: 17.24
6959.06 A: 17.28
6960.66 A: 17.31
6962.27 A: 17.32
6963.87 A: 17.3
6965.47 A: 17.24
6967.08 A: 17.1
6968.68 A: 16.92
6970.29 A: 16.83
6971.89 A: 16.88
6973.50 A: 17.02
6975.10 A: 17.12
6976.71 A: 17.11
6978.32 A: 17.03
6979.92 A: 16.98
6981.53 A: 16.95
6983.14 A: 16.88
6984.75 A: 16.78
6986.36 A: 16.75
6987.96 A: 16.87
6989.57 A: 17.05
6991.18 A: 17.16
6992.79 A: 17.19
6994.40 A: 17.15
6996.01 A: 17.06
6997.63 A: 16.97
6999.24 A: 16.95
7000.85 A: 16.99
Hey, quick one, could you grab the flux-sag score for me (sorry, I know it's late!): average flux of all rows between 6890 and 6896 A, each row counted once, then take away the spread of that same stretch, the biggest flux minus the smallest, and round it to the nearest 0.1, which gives 17.0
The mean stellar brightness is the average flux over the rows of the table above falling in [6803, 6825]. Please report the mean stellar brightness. 17.6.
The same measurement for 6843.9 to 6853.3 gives 17.7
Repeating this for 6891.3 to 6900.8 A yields 17.3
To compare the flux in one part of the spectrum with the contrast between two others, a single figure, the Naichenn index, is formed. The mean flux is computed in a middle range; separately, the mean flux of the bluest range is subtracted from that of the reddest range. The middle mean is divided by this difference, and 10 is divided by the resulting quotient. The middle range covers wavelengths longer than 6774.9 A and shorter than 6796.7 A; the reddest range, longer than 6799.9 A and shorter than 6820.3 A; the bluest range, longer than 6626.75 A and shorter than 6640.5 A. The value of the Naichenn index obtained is -0.50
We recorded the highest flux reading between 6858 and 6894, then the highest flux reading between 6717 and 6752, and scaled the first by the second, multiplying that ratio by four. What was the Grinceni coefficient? 3.86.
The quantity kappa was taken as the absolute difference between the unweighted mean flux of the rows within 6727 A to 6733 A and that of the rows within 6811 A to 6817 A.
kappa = 0.62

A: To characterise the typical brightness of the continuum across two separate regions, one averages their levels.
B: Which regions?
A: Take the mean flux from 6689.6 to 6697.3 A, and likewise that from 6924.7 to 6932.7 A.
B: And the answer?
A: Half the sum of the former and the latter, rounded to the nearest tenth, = 17.8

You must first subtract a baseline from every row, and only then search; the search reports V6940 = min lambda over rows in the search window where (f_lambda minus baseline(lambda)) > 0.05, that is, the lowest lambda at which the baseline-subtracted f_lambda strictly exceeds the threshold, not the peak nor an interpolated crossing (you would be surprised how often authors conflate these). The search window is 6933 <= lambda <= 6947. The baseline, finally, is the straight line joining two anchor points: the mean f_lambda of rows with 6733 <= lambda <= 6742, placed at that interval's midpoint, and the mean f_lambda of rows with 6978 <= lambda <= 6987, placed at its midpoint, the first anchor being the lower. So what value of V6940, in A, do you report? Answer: 6941.46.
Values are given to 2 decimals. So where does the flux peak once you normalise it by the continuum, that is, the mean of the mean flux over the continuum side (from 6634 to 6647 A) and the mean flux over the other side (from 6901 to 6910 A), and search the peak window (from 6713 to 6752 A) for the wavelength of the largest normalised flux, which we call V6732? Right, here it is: 6724.36 A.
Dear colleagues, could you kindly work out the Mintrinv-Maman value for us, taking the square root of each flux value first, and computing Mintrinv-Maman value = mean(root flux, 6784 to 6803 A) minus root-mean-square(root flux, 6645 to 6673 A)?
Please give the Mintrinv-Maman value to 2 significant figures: -0.055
